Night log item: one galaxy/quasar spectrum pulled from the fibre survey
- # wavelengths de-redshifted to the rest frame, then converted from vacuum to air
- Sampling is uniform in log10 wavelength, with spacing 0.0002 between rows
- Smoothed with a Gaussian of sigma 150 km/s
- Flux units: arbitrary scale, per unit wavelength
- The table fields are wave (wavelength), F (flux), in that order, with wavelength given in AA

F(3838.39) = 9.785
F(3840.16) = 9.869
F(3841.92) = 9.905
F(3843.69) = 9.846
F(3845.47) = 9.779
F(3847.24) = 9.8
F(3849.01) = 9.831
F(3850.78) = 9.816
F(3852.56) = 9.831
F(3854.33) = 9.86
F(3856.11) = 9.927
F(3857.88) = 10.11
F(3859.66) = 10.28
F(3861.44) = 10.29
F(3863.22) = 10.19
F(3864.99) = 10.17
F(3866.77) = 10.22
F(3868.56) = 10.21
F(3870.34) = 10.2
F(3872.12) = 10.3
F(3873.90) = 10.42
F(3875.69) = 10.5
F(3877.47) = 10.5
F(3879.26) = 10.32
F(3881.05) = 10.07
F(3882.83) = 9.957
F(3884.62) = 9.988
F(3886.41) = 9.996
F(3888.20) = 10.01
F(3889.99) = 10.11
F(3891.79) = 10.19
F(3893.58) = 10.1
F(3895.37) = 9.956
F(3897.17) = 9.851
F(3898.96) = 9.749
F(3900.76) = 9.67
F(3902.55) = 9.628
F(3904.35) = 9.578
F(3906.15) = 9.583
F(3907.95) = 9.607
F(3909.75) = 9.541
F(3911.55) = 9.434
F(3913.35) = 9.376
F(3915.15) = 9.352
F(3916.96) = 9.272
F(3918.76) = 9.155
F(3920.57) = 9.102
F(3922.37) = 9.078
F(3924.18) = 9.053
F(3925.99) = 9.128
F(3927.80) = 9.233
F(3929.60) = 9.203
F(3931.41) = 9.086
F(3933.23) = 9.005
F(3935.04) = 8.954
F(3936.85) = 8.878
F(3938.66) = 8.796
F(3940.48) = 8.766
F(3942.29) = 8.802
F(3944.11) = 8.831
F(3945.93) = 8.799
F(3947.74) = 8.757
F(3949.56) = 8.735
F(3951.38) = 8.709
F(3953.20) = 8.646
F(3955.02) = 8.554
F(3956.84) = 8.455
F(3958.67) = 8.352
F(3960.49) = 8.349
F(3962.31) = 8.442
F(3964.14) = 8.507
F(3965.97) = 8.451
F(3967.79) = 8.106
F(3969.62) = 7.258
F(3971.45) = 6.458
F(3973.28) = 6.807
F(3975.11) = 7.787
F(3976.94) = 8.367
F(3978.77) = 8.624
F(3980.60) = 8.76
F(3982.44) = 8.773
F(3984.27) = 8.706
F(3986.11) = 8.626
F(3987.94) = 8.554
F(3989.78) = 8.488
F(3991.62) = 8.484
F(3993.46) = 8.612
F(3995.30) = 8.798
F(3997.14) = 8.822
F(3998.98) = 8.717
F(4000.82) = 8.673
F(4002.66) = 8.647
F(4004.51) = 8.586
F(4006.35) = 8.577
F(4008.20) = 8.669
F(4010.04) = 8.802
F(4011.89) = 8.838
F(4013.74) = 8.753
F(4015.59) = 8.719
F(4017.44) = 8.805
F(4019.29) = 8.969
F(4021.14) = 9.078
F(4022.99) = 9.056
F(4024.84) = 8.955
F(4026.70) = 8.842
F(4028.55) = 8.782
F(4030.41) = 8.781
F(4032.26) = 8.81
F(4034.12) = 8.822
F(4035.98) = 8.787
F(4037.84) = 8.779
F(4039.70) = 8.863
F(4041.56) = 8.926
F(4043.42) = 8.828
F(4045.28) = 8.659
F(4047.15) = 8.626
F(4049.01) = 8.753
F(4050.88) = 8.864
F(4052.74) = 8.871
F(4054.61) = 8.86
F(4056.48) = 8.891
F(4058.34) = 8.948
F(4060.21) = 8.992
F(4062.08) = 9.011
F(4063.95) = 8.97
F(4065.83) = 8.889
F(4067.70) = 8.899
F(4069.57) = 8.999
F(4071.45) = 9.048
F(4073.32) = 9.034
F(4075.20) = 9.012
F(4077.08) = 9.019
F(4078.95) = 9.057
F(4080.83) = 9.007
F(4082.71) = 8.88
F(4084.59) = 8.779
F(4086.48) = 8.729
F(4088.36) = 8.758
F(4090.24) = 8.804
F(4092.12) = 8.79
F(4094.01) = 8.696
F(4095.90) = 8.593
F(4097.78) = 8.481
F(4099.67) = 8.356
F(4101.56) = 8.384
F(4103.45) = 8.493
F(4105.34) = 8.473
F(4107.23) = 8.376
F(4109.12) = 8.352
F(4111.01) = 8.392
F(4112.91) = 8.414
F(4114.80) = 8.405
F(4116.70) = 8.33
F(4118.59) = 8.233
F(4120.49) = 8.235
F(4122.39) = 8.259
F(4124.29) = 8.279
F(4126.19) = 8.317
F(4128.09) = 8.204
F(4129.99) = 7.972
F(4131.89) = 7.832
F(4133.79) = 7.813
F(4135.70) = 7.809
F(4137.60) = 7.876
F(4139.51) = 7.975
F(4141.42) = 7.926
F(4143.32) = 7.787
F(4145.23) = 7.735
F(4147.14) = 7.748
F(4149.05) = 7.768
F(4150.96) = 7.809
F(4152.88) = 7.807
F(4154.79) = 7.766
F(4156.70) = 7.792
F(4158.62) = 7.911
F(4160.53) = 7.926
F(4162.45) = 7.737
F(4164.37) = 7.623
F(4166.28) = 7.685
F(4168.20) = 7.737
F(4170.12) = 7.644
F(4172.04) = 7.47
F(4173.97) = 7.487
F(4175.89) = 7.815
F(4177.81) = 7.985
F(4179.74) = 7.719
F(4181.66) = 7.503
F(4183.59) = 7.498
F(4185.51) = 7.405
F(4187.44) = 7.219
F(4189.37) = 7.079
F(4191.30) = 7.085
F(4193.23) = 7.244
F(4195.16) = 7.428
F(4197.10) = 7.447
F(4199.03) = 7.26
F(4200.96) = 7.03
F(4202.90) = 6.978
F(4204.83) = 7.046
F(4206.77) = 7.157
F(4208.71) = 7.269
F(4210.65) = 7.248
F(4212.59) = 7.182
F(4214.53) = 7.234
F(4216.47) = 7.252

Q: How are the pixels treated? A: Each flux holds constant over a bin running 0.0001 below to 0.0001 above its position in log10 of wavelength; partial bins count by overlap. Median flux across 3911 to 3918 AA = 9.4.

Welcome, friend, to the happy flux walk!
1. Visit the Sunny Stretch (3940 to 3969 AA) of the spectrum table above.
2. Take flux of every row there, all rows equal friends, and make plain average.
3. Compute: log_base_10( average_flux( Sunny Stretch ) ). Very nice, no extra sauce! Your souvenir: 0.933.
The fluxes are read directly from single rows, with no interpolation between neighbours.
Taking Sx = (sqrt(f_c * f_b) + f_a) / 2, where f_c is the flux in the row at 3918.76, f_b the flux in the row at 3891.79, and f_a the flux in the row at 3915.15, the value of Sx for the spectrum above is 9.5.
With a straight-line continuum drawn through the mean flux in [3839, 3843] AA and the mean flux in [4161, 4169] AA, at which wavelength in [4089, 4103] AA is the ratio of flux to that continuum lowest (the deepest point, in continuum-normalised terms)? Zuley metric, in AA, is 4099.67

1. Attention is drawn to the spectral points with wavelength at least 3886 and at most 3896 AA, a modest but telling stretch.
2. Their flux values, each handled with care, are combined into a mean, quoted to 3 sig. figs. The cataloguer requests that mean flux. 10.1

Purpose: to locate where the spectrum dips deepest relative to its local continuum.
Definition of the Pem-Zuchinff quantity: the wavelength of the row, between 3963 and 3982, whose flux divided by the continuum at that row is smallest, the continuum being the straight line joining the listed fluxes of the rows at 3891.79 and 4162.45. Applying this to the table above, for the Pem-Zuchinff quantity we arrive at 3971.45 AA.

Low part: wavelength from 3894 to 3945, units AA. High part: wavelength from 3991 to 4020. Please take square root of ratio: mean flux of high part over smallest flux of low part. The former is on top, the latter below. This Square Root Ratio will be 1.00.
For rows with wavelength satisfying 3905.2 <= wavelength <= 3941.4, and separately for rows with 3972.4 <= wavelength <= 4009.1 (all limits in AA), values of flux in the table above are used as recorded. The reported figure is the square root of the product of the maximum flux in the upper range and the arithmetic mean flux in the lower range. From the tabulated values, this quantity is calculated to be 9.00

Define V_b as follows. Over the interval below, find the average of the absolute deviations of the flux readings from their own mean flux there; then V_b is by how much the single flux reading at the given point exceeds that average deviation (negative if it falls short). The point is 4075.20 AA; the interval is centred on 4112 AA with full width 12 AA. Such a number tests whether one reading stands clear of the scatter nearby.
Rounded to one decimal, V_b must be 9.0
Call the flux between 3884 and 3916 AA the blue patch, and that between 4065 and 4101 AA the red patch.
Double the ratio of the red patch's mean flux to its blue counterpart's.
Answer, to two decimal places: 1.81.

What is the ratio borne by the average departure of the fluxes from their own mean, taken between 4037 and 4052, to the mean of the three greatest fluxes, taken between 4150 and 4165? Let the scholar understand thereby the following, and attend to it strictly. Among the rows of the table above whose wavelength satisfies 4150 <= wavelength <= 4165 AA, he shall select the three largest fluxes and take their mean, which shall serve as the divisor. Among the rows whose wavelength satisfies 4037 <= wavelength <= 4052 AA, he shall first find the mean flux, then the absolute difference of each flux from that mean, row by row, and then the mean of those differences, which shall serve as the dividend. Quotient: 0.0105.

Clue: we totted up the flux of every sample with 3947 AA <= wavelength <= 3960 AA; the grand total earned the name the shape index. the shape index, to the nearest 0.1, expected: 60.2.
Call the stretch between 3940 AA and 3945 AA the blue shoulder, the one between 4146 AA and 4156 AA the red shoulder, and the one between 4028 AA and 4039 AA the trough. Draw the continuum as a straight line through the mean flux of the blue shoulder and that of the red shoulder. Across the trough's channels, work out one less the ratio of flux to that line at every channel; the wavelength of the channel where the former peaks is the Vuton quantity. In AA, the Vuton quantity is 4028.55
